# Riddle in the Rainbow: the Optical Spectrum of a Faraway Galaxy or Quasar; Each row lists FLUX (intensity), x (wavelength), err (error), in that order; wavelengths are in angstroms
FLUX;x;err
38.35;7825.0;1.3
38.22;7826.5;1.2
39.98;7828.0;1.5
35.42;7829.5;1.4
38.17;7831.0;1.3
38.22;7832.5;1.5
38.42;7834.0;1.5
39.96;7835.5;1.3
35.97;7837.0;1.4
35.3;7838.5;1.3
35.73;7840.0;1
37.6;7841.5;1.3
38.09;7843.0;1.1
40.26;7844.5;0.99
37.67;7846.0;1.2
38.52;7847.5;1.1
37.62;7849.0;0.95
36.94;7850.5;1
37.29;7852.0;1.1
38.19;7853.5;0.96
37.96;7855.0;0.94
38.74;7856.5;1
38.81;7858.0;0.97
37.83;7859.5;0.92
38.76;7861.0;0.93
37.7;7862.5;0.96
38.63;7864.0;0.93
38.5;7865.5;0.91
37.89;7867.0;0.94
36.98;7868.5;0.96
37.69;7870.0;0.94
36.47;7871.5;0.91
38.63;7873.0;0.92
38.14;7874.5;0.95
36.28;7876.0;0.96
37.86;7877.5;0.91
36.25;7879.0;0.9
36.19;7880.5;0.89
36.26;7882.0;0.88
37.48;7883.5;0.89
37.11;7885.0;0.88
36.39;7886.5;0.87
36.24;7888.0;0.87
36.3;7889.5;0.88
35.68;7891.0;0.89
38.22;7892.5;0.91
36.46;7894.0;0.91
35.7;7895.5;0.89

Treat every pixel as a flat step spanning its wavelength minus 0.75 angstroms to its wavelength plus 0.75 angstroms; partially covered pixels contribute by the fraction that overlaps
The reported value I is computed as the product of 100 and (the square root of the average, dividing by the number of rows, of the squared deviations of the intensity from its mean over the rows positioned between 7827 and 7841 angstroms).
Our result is 178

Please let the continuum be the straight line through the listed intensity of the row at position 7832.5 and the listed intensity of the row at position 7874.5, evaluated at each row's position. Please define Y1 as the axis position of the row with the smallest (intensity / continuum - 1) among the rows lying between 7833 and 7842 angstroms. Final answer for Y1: 7838.5 angstroms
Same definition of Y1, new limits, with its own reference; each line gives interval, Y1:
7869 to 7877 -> 7876.0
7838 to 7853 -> 7838.5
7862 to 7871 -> 7868.5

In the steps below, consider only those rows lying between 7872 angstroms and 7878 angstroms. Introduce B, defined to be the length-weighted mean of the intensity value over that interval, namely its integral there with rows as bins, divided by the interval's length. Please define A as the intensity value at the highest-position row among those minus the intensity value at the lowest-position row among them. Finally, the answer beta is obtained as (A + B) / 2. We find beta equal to 18.4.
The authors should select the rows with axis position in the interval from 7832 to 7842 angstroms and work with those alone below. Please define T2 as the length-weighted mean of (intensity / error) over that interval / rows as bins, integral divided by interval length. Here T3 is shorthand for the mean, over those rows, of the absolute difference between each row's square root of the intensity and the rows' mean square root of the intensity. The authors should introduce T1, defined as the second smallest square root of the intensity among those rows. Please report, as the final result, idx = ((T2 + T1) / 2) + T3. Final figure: 17.4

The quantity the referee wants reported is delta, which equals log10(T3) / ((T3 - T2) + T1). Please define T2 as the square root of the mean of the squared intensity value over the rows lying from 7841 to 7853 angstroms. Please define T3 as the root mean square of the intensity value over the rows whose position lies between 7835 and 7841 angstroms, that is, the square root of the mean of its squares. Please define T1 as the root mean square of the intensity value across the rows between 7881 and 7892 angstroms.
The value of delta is 0.0444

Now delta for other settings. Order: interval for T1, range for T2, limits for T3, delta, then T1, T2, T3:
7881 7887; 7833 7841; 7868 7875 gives 0.0422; 36.8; 37.1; 37.6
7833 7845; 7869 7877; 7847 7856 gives 0.0415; 37.7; 37.5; 37.8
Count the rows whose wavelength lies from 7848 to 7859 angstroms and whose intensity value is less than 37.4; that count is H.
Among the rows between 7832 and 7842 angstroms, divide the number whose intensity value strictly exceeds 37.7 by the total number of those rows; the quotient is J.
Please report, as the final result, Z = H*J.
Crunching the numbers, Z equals 0.86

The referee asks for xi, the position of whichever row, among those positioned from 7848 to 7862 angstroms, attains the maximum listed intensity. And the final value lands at 7858.0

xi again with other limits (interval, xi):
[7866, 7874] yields 7873.0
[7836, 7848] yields 7844.5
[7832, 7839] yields 7835.5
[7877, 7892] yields 7877.5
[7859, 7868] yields 7861.0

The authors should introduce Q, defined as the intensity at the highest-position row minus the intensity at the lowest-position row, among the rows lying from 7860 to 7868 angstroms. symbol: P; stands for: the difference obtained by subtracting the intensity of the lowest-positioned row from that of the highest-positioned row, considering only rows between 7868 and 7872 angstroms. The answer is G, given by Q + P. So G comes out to -1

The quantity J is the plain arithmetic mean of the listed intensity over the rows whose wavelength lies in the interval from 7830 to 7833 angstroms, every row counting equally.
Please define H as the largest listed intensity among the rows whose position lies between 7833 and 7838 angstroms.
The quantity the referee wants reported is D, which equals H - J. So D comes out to 1.8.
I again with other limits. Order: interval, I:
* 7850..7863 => 63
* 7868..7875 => 78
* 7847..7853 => 59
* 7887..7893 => 96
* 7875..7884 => 68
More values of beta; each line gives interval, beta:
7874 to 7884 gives 18.1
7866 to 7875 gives 18.9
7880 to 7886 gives 18.8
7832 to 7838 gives 17.9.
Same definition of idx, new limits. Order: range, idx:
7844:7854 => 21.4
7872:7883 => 23.4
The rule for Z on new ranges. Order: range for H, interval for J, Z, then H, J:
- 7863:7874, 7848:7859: 1.14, 2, 0.6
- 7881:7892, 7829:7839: 3.43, 6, 0.6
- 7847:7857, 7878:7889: 0.00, 2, 0.0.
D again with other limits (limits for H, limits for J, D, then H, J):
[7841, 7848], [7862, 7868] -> 2.1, 40.26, 38.2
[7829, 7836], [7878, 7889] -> 3.4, 39.96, 36.6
